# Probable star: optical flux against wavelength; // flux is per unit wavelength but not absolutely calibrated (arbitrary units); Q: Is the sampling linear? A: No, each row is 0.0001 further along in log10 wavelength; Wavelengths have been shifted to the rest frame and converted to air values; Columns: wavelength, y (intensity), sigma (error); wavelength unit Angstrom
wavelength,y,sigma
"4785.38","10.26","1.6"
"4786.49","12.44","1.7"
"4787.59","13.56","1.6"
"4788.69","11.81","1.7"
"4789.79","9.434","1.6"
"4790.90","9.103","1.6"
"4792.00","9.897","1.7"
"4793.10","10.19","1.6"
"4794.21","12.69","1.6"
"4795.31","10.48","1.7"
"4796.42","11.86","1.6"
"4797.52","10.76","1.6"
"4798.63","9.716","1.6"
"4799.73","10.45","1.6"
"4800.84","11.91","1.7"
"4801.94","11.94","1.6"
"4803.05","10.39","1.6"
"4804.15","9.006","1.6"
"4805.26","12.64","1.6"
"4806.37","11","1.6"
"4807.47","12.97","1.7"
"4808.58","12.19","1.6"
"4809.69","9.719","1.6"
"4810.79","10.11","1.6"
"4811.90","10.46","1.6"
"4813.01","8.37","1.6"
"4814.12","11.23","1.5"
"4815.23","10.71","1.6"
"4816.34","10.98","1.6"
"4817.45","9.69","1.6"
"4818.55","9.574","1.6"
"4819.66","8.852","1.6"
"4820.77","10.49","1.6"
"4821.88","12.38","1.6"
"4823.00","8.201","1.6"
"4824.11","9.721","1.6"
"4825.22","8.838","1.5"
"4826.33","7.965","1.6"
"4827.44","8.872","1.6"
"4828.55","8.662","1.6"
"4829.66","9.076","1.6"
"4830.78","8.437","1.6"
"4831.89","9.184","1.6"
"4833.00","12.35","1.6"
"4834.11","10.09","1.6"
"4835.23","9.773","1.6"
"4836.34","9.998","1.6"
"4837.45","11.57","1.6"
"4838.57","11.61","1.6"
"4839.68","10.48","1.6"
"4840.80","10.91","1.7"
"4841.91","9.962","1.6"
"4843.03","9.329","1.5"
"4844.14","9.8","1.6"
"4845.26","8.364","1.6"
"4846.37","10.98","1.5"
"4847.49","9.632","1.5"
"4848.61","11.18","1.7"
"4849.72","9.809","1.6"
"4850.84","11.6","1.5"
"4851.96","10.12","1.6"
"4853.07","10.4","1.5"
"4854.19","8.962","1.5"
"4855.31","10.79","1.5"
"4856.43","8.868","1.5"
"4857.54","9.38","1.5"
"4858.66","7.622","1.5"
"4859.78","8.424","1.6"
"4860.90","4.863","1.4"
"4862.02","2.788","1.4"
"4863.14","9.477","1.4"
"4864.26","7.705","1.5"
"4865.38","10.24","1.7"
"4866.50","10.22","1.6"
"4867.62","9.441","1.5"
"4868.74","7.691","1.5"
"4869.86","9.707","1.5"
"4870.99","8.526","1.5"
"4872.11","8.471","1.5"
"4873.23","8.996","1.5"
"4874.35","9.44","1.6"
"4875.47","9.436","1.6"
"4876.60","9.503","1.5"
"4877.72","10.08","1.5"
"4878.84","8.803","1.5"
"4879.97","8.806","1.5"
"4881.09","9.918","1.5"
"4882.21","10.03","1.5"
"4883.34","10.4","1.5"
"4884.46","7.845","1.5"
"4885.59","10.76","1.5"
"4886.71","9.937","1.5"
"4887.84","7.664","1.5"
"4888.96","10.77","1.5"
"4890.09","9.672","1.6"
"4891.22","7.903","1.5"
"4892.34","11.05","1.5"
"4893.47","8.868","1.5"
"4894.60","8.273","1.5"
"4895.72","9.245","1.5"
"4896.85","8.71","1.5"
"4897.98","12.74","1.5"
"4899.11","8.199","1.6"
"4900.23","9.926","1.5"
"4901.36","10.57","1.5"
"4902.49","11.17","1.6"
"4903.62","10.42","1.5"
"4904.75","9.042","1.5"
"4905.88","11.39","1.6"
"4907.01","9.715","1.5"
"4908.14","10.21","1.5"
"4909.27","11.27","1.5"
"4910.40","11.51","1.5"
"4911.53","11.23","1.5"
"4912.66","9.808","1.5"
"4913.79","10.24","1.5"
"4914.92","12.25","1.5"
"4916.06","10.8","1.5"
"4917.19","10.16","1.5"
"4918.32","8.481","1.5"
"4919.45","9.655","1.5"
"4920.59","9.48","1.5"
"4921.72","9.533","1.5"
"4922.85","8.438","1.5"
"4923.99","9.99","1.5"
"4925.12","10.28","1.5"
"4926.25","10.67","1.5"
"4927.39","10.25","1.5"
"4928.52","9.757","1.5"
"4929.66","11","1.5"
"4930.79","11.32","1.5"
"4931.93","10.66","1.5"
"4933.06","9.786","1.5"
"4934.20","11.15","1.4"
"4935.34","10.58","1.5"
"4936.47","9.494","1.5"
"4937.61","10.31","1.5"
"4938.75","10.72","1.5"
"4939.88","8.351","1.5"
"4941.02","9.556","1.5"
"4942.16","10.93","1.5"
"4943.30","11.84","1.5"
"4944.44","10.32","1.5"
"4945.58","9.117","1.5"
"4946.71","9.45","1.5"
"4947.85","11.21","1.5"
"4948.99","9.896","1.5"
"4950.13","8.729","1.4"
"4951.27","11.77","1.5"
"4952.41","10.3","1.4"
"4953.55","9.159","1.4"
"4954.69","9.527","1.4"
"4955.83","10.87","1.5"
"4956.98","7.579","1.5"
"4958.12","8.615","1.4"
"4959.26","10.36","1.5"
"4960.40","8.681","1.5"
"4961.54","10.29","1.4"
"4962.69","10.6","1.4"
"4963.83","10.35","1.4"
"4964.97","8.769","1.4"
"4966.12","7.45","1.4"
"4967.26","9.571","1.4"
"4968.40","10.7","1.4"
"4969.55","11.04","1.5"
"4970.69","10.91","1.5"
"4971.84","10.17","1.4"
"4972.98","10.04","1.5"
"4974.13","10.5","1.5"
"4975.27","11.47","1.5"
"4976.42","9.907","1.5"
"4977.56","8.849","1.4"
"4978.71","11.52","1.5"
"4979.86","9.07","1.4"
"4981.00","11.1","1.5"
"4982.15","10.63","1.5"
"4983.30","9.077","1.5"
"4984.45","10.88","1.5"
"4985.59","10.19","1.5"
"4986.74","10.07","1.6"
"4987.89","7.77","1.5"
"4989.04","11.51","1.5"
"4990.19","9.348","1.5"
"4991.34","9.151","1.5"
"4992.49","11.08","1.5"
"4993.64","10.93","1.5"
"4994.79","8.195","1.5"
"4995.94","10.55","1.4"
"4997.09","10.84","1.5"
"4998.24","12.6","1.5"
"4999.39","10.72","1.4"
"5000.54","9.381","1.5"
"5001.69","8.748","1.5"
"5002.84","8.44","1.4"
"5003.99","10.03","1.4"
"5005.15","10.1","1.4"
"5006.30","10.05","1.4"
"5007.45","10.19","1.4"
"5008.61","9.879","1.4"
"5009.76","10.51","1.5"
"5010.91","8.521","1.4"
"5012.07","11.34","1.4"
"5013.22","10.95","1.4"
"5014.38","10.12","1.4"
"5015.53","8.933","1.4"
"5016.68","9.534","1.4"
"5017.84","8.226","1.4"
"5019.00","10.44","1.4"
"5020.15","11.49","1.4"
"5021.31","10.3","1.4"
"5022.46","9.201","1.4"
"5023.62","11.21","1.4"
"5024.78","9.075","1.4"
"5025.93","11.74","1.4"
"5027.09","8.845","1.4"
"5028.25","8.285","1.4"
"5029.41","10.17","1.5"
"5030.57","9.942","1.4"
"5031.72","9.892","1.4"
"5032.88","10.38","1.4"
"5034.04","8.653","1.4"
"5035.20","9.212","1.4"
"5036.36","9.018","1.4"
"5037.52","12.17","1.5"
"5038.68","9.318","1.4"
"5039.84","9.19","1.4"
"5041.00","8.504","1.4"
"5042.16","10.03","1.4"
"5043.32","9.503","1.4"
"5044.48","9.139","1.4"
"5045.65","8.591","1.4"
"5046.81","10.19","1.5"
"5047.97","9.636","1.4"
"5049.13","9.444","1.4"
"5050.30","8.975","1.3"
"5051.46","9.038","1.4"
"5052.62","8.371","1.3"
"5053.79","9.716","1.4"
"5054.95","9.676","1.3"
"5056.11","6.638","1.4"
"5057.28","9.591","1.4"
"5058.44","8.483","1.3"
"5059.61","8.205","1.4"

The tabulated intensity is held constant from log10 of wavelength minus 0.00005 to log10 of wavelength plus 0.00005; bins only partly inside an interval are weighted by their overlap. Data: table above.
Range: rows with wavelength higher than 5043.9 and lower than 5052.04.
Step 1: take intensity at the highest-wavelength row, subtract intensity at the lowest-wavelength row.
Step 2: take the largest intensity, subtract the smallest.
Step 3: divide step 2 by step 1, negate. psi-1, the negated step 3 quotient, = 16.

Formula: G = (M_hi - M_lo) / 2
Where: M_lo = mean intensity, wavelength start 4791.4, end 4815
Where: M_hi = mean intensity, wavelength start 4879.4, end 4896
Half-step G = -0.72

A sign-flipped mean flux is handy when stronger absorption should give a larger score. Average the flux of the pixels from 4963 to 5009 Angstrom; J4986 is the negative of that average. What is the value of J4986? -10.0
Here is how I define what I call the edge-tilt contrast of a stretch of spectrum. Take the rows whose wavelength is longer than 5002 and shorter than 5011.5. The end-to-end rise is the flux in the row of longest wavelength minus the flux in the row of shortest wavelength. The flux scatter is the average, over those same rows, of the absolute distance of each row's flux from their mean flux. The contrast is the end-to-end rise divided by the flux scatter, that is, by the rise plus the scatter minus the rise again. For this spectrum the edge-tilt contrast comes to 0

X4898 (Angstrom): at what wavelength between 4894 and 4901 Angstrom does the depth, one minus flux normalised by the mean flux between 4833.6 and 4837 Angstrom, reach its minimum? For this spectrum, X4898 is 4897.98 Angstrom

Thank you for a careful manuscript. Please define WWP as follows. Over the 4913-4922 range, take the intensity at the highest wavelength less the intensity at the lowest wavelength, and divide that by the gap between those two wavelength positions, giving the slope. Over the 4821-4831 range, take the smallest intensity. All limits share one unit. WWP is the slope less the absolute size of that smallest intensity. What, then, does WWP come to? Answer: -8.05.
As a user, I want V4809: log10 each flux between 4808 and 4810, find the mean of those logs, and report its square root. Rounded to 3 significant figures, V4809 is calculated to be 1.02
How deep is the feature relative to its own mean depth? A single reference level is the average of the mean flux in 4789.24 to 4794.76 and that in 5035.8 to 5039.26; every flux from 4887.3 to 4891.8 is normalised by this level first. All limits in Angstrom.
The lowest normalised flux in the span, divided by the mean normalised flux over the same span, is 0.85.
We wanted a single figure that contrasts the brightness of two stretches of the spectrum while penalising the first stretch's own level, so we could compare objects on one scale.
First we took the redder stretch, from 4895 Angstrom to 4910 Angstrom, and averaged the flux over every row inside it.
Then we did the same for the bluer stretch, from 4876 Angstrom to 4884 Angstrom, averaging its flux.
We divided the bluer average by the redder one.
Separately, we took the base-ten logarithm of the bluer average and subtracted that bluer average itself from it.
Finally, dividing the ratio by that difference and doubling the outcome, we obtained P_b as -0.218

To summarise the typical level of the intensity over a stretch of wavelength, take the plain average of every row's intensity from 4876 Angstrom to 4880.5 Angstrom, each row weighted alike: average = 9.3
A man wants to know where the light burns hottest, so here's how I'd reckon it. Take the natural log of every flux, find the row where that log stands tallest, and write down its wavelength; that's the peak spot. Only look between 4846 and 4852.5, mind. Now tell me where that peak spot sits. 4850.84 Angstrom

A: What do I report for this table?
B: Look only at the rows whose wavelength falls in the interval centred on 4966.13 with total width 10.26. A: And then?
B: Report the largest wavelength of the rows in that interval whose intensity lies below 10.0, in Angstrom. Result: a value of 4967.26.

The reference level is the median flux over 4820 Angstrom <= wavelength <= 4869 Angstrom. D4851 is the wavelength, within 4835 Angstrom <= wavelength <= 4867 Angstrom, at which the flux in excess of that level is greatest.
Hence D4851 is 4838.57 Angstrom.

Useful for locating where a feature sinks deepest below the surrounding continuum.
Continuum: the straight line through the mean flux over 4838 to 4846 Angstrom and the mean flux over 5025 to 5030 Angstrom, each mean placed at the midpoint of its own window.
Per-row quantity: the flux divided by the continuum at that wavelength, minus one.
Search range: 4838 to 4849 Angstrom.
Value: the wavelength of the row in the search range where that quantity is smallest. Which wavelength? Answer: 4845.26 Angstrom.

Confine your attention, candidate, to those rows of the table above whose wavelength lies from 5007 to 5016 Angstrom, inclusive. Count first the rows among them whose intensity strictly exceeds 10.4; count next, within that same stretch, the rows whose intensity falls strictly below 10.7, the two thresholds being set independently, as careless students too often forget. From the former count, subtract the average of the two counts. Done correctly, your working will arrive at -1.5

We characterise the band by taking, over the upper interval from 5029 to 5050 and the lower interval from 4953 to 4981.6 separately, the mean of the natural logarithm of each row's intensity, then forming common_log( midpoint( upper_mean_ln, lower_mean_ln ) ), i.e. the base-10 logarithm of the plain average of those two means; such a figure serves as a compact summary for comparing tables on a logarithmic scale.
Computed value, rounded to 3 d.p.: 0.356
